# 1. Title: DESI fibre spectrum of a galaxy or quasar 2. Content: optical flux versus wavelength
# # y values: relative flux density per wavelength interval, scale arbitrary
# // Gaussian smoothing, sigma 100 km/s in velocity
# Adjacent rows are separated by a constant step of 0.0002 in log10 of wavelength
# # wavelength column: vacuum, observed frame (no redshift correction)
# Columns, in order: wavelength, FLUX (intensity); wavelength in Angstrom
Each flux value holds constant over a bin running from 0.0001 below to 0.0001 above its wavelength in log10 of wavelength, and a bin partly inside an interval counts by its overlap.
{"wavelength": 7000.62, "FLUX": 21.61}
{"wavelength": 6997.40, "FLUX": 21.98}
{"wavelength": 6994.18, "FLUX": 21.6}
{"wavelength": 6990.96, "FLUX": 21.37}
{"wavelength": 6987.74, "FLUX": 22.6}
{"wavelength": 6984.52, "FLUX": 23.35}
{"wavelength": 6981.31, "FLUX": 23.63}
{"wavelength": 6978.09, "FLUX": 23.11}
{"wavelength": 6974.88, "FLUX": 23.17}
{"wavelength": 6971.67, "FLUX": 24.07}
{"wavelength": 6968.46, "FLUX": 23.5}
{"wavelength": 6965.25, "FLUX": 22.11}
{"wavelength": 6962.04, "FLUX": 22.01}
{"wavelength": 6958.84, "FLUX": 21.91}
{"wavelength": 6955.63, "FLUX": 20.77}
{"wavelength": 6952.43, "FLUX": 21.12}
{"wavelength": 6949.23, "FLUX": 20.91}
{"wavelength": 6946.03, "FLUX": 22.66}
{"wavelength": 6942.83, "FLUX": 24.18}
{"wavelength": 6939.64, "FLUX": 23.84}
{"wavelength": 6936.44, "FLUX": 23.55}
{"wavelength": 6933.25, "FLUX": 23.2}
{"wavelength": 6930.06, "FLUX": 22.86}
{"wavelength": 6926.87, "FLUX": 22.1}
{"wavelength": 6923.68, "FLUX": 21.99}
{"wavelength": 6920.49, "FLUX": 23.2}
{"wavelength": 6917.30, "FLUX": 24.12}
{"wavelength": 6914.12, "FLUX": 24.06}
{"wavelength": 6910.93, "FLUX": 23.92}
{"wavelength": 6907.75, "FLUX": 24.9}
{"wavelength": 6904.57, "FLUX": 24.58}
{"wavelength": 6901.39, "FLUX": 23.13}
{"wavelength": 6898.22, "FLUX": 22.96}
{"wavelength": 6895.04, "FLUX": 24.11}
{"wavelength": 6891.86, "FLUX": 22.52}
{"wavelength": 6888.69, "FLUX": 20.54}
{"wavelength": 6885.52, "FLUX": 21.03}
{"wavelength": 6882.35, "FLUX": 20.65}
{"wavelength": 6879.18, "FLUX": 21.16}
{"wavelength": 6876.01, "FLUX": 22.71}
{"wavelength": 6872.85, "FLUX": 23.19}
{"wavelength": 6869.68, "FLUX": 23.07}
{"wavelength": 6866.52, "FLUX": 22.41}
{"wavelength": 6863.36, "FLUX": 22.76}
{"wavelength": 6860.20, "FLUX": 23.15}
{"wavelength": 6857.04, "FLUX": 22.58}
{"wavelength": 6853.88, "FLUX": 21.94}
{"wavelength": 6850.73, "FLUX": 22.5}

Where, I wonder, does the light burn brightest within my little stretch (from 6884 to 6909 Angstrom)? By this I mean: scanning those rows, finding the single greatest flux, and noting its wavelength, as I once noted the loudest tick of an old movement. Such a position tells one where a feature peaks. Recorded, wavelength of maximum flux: 6907.75 Angstrom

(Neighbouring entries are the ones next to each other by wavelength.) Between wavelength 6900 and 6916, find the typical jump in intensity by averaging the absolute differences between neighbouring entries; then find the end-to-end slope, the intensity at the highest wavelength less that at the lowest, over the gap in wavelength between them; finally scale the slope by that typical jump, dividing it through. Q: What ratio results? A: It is 0.1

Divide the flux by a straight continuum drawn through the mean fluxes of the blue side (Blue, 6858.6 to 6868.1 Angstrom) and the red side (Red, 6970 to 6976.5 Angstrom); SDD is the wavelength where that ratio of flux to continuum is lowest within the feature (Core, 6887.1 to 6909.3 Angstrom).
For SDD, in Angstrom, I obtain 6888.69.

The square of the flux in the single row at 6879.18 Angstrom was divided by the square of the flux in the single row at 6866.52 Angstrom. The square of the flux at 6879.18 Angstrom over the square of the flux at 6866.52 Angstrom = 0.89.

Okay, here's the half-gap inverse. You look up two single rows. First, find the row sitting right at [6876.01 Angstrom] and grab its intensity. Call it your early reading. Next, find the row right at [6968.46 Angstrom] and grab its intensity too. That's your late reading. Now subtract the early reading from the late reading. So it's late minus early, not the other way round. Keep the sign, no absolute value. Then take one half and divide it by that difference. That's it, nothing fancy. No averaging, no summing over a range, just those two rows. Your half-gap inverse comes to 0.6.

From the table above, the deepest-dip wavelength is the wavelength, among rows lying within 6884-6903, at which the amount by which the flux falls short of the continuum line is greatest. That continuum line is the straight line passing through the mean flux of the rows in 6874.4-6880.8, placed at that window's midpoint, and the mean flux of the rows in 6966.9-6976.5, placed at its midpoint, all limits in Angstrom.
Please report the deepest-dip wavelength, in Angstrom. 6888.69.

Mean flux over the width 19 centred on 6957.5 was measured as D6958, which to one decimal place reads 21.5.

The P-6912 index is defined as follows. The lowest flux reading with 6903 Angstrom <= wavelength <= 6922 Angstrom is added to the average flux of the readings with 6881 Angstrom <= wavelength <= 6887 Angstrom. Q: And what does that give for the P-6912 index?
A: 44.0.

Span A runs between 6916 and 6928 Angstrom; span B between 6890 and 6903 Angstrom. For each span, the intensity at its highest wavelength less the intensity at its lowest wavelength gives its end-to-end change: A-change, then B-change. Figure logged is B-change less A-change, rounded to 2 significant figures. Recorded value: 2.6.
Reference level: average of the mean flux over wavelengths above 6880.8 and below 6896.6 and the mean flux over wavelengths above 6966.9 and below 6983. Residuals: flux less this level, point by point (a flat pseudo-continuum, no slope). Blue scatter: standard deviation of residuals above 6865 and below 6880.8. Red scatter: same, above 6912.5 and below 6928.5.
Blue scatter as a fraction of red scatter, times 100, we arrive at 79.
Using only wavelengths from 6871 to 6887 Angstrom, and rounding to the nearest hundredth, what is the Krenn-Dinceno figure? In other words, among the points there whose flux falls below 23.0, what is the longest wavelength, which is 6885.52 Angstrom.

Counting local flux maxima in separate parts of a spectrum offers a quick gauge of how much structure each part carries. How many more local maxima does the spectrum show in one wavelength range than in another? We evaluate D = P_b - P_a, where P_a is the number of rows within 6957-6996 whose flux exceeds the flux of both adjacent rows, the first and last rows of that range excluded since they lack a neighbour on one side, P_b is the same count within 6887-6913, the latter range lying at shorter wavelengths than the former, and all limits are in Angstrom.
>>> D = 0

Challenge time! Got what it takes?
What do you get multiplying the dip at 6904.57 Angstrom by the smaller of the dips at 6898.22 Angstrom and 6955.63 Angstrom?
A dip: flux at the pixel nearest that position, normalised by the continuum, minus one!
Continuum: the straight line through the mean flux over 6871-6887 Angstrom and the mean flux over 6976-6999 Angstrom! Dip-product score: -0.0083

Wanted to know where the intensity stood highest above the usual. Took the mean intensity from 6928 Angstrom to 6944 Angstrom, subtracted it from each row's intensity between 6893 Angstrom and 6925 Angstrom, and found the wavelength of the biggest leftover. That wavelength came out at 6907.75 Angstrom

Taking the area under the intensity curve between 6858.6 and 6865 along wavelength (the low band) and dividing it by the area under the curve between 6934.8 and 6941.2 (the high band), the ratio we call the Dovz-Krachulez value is 1.0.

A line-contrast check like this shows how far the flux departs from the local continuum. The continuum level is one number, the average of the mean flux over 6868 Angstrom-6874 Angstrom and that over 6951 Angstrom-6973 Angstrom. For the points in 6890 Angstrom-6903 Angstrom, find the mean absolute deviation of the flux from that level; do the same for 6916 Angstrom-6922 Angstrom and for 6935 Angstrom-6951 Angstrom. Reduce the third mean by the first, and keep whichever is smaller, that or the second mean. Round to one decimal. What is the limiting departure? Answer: 0.5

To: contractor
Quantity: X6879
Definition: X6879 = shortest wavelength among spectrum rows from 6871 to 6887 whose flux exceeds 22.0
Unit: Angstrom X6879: 6872.85 Angstrom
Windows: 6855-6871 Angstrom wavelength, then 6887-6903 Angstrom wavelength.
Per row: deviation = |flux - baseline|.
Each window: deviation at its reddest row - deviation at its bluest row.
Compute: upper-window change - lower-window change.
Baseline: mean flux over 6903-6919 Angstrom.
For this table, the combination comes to -2.1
